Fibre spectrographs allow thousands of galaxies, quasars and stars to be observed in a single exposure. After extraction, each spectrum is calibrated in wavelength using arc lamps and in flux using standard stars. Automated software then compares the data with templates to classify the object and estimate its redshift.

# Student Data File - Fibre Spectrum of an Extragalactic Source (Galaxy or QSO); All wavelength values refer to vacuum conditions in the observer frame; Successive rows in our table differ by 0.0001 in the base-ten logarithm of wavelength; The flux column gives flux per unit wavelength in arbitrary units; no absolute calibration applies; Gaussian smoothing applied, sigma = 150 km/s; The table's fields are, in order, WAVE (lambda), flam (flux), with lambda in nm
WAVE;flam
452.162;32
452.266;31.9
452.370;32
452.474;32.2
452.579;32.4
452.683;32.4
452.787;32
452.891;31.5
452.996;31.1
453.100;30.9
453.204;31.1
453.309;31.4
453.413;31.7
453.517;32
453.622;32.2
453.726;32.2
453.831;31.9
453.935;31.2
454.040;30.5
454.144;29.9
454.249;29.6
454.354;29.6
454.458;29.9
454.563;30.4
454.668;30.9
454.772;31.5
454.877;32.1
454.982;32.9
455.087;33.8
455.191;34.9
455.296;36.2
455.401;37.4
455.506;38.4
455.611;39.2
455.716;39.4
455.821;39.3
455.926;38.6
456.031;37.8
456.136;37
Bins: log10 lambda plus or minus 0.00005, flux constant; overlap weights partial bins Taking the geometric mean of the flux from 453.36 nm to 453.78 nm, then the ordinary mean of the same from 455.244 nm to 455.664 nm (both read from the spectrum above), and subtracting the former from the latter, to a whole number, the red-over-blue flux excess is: 6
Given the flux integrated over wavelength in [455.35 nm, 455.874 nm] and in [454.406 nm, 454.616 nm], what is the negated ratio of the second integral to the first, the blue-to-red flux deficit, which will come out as -0.3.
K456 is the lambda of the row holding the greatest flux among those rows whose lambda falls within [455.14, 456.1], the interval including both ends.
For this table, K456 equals 455.716 nm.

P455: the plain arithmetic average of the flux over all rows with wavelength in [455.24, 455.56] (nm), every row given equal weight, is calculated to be 37.3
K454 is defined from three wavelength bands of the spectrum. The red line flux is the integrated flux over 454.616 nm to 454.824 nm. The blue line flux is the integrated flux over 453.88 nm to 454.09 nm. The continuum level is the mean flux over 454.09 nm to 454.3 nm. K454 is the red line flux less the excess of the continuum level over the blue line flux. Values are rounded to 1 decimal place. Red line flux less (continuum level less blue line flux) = -16.8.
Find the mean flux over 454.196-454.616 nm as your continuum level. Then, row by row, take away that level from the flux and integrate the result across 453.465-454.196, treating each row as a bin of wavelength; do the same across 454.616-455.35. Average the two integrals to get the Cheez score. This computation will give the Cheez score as 1.8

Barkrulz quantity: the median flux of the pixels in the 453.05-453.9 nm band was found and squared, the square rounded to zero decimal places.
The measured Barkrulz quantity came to 1011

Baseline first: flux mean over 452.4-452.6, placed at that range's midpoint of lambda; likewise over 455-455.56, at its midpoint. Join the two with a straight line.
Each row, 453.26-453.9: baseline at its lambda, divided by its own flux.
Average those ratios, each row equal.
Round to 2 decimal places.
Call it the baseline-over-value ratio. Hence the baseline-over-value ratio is 1.06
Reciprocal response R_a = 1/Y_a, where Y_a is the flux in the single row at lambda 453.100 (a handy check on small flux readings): 0.032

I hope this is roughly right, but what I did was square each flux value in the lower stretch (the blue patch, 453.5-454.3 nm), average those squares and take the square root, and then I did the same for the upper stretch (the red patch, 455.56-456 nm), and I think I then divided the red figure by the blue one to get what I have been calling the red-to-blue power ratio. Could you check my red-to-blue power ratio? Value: 1.25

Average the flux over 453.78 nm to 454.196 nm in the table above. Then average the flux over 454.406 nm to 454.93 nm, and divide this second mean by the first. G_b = 1.00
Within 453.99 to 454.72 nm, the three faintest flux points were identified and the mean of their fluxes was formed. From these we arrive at 29.7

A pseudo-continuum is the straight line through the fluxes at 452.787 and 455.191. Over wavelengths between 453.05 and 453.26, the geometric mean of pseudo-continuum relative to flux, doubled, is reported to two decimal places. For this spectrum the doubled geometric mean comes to 2.09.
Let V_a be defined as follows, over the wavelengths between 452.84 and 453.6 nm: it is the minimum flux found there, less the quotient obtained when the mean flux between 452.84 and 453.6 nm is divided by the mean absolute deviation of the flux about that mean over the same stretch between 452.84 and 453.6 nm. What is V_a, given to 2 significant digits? -73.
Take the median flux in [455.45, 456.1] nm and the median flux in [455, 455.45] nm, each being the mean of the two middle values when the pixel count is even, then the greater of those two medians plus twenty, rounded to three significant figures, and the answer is 58.9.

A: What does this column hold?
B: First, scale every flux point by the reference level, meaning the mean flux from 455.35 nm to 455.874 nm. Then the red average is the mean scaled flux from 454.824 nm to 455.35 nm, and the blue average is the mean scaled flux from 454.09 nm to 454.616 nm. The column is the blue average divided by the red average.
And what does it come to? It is 0.88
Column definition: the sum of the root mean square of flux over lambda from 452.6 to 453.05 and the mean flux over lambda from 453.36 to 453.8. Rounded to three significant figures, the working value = 63.8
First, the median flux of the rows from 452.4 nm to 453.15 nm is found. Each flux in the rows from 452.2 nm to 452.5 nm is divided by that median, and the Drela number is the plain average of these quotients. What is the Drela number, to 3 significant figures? 1.00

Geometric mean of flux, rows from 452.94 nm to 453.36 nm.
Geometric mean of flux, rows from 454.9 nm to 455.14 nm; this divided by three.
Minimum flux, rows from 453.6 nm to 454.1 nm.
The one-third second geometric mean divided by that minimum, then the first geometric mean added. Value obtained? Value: 31.5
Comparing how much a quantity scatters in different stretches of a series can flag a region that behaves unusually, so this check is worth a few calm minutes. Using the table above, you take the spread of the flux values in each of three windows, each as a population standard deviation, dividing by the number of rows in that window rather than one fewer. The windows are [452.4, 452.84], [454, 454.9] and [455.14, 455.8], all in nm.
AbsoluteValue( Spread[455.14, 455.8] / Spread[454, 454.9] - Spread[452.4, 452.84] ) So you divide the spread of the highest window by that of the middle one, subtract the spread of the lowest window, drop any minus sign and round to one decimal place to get 1.8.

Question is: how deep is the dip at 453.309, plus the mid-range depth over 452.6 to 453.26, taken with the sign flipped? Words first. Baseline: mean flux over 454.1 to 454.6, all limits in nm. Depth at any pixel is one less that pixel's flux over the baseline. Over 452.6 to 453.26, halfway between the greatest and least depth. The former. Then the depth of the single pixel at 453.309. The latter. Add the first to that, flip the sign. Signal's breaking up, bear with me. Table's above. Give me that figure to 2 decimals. 0.11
